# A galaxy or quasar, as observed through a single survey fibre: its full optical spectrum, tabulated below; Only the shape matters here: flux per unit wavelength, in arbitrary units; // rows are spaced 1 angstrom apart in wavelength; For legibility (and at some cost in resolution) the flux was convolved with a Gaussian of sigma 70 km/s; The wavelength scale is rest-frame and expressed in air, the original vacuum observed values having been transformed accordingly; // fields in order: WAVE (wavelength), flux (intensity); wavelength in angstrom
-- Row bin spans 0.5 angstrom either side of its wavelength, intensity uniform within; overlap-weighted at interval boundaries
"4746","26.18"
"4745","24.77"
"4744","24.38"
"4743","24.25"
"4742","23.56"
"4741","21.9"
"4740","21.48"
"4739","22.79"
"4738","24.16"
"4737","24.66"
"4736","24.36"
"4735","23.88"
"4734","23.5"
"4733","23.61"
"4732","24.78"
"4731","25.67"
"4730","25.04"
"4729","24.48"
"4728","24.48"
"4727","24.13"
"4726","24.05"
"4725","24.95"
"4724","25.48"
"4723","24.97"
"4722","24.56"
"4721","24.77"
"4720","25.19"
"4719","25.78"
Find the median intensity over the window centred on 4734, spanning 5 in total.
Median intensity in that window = 23.9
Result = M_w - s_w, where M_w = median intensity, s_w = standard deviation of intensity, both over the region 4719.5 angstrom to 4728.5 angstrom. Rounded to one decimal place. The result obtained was 24.3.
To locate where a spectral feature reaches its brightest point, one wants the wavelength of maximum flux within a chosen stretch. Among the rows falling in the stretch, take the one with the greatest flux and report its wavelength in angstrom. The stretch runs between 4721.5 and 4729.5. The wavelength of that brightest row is 4724 angstrom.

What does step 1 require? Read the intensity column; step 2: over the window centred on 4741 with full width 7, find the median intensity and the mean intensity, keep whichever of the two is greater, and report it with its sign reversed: -23.6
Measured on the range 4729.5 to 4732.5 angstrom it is -25.2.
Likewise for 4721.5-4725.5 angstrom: -25.0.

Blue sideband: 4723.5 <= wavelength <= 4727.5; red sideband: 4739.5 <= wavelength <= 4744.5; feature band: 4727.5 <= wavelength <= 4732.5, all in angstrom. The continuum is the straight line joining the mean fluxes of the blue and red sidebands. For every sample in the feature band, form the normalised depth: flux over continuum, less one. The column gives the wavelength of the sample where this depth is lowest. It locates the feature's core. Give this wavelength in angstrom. 4728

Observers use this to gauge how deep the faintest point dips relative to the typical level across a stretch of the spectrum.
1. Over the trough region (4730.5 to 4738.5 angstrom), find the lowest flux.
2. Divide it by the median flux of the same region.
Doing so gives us 0.97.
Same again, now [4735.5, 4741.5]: 0.92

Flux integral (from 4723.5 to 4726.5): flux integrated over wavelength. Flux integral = 74.5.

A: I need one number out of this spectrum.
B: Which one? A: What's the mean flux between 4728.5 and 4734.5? 24.5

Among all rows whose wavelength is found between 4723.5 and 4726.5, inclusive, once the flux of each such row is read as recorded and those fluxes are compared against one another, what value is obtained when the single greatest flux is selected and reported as 25.48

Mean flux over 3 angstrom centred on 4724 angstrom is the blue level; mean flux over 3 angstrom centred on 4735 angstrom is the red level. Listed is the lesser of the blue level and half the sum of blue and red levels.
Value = 24.5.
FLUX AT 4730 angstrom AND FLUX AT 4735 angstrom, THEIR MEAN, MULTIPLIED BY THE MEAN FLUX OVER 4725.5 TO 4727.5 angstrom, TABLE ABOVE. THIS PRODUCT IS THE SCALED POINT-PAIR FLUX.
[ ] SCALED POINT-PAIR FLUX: 589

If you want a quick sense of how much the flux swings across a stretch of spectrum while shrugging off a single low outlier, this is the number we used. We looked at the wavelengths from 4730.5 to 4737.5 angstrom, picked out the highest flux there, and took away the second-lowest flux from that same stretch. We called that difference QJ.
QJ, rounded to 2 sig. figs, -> 2.1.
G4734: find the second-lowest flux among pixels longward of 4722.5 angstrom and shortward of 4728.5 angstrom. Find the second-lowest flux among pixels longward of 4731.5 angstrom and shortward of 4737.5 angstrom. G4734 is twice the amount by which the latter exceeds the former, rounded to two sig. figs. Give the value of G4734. -1.0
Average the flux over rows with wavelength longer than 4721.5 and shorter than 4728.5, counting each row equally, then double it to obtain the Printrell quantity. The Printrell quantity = 49.3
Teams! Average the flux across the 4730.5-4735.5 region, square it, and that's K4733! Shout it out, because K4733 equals 590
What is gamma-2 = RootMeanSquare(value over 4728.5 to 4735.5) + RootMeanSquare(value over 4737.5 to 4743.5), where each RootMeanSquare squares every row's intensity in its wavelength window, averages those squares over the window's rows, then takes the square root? 47.5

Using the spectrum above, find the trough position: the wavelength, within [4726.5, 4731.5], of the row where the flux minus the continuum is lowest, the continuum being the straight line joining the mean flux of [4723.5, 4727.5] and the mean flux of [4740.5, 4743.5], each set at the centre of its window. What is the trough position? 4727 angstrom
